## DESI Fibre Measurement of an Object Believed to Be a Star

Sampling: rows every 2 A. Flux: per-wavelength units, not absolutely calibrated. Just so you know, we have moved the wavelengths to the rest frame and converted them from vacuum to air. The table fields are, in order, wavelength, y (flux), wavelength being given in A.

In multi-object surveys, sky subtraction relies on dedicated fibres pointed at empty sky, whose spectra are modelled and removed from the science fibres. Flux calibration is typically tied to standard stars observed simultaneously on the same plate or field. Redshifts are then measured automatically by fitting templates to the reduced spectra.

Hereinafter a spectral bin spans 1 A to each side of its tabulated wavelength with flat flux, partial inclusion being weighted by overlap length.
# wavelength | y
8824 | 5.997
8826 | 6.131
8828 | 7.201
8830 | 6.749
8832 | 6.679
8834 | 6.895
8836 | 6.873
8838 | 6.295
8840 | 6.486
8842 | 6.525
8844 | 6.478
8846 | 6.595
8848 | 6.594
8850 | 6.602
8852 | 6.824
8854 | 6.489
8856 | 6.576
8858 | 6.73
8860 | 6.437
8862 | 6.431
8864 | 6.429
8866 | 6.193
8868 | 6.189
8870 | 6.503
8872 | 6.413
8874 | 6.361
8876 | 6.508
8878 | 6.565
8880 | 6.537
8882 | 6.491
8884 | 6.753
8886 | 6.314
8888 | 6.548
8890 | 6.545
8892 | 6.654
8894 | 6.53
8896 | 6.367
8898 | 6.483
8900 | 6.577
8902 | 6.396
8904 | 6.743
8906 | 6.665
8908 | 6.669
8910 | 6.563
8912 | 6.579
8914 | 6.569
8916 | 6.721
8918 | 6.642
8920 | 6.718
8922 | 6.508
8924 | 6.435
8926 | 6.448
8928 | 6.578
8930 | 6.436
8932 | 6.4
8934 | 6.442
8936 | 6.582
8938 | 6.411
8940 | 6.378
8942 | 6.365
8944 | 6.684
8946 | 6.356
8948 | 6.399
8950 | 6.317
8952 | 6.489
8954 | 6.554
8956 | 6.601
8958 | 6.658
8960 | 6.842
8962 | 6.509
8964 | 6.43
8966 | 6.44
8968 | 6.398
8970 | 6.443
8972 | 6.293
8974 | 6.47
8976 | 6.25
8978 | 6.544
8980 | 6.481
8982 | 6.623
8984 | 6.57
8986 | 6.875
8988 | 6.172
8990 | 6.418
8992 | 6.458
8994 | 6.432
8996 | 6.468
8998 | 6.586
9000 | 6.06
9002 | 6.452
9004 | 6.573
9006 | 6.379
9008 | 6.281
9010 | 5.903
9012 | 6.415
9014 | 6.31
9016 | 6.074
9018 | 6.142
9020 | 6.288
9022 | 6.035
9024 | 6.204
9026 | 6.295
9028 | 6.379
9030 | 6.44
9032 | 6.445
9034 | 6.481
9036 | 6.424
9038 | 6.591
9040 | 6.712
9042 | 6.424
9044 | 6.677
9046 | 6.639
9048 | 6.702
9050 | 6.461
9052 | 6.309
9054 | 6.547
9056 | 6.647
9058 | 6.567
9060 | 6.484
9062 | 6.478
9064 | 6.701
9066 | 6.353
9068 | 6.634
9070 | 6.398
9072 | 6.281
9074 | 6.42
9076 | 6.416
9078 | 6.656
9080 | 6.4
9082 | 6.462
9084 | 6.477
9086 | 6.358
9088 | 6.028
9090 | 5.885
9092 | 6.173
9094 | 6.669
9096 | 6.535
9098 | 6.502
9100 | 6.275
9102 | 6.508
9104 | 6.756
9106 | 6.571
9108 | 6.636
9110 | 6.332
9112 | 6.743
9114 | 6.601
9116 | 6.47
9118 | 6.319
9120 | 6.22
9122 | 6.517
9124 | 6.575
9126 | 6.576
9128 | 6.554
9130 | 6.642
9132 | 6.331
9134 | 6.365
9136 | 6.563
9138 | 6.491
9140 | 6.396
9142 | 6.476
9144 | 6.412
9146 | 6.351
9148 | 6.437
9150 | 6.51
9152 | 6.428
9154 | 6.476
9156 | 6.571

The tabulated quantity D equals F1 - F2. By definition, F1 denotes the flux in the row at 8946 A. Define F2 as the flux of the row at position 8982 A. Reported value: -0.27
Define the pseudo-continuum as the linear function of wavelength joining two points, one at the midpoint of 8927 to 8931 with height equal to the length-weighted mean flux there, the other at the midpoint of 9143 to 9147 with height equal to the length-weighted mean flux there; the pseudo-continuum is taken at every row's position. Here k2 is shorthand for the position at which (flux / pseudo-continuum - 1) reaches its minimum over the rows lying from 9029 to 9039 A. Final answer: 9036 A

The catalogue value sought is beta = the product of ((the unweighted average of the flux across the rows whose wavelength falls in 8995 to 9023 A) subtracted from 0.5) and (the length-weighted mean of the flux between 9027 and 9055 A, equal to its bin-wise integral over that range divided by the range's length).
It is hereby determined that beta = -37.7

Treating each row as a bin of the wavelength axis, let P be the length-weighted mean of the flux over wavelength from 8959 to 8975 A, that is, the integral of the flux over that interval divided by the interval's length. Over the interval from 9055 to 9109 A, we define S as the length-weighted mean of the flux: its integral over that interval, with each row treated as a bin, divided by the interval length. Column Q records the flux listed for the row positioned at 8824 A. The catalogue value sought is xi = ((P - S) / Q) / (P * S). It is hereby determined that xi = 0.0001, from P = 6.48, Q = 5.997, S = 6.45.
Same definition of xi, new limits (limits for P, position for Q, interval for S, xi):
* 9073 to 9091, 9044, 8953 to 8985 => -0.0006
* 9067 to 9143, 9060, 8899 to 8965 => -0.0003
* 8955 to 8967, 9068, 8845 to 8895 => 0.0002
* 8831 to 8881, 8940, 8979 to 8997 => 0.0001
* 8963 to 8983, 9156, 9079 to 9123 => 0.0000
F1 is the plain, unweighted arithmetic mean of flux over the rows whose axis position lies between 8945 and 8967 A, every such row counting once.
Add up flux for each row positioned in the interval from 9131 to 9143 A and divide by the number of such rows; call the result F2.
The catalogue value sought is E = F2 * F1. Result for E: 41.9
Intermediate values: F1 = 6.51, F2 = 6.437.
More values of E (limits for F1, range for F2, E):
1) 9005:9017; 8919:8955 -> 40.3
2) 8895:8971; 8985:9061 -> 41.8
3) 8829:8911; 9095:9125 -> 42.6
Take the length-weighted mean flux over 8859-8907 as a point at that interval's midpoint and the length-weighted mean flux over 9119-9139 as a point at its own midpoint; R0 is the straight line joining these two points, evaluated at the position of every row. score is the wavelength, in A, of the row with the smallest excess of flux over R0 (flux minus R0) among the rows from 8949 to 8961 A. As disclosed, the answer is 8950 A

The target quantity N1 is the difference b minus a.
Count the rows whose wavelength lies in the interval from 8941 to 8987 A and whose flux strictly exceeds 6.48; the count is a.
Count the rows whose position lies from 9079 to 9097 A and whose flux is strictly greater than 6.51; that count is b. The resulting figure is -10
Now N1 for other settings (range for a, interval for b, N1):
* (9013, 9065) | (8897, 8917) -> -3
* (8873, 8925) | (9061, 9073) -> -19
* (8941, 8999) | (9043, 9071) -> -5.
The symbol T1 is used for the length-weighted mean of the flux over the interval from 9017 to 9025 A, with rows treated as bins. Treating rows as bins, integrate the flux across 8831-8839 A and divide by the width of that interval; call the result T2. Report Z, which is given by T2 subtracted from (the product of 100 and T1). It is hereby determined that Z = 610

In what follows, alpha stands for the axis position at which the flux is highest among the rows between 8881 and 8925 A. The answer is 8884 A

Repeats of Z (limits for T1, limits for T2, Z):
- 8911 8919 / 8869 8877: 656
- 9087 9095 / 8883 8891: 612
